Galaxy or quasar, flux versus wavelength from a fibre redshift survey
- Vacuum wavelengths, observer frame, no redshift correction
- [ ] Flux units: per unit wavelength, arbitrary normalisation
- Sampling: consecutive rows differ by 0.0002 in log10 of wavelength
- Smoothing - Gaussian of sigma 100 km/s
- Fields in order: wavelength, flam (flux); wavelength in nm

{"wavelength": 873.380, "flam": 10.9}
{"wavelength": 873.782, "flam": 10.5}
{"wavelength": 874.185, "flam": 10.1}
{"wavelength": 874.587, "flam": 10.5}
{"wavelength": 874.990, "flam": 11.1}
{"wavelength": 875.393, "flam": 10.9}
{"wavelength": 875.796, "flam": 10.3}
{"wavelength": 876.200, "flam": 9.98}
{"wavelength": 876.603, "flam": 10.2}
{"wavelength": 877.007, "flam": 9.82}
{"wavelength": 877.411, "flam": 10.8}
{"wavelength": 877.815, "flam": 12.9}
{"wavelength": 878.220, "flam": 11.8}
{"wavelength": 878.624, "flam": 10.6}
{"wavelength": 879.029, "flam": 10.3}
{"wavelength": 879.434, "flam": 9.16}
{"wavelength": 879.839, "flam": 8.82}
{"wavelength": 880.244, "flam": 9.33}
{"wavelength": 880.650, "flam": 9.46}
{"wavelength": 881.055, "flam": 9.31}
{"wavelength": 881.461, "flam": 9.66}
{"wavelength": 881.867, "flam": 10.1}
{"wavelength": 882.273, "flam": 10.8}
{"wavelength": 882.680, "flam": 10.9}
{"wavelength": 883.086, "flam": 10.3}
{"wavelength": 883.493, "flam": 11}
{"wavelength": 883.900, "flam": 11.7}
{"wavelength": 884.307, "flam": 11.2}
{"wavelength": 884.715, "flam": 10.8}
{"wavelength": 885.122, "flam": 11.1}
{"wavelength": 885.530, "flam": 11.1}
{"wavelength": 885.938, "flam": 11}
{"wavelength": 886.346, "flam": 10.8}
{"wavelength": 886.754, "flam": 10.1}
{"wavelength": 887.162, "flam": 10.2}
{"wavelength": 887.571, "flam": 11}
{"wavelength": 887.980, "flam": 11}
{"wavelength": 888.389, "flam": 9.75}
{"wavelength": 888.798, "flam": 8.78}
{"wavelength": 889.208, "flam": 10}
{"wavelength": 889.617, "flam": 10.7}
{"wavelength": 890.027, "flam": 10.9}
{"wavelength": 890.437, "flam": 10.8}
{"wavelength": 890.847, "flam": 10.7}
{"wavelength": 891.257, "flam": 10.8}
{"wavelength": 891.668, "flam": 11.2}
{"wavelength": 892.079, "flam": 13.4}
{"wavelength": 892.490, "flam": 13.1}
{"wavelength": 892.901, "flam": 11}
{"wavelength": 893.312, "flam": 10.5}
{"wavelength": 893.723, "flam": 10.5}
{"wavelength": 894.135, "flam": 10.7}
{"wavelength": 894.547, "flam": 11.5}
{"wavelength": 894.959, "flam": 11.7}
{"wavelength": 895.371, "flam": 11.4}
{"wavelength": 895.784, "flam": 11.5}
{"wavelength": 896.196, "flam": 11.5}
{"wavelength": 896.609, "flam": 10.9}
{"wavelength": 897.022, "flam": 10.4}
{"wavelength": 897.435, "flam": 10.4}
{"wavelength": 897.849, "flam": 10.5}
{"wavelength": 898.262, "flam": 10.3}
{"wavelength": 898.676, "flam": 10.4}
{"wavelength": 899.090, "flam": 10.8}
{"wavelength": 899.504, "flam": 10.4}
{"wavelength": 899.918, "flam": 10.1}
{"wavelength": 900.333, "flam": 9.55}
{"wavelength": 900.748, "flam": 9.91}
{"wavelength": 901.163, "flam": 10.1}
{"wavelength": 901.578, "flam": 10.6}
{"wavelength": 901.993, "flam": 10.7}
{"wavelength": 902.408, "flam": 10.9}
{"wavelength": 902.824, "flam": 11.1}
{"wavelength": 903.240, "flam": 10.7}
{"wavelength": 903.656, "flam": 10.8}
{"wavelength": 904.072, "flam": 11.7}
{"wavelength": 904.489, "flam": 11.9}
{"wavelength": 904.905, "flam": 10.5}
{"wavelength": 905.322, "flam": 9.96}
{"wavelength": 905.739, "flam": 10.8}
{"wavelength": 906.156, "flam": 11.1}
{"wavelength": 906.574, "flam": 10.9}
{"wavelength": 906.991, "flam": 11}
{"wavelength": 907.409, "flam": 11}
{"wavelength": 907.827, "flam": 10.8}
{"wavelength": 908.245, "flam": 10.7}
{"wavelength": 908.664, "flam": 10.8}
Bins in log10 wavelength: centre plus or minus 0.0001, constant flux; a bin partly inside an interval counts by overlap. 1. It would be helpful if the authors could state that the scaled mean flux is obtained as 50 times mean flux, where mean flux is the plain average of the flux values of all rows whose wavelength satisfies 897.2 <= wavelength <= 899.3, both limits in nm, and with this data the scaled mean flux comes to 524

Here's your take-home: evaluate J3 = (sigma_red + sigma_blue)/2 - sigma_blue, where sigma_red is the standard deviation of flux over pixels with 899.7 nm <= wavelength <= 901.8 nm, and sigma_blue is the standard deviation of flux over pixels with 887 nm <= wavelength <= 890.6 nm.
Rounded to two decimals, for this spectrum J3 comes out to -0.18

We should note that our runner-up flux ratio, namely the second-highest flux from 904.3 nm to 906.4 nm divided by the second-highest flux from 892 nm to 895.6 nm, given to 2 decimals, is 0.85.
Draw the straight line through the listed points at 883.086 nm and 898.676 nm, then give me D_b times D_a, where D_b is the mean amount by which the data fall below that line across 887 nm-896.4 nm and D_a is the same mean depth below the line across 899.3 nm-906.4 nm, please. 0.13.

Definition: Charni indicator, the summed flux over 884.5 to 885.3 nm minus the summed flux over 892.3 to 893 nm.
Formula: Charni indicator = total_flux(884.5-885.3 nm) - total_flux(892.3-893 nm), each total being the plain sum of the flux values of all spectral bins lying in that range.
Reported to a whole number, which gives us -2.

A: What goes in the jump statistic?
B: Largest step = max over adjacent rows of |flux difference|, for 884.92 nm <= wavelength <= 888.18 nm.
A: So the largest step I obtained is 0.80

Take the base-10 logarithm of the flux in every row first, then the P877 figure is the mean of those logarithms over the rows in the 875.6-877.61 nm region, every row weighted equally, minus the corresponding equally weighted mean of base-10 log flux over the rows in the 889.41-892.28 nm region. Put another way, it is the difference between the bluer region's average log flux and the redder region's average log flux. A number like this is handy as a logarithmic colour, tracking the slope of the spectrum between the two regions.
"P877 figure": -0.039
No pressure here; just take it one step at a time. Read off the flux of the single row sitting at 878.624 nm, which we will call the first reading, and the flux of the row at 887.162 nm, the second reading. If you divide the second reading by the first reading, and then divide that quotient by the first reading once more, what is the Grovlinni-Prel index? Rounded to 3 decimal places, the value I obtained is 0.091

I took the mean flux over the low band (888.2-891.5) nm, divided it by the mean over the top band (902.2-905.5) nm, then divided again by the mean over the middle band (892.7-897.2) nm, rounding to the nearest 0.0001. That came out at 0.0852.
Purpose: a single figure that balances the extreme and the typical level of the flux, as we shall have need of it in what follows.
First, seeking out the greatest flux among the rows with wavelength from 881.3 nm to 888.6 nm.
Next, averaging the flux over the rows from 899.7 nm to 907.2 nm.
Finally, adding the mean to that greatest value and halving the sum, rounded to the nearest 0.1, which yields 11.2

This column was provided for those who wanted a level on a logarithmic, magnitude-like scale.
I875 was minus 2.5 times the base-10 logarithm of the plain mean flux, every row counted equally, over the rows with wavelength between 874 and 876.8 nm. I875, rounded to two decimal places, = -2.55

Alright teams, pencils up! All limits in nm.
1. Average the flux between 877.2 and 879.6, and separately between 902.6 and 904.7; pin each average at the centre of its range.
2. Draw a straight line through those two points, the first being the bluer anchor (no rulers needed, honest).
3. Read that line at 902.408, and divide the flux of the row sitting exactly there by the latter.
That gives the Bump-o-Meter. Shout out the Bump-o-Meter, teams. 0.971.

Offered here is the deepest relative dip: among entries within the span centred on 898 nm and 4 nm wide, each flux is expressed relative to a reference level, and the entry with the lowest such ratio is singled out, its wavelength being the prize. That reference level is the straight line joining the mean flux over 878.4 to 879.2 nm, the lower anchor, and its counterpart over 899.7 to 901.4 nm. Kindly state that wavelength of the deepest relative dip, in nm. 899.918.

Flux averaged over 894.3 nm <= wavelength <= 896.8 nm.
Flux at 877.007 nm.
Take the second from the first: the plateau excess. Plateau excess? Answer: 1.6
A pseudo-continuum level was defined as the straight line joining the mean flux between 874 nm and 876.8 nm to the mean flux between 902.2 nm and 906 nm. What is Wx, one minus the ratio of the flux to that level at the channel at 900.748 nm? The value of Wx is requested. 0.09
